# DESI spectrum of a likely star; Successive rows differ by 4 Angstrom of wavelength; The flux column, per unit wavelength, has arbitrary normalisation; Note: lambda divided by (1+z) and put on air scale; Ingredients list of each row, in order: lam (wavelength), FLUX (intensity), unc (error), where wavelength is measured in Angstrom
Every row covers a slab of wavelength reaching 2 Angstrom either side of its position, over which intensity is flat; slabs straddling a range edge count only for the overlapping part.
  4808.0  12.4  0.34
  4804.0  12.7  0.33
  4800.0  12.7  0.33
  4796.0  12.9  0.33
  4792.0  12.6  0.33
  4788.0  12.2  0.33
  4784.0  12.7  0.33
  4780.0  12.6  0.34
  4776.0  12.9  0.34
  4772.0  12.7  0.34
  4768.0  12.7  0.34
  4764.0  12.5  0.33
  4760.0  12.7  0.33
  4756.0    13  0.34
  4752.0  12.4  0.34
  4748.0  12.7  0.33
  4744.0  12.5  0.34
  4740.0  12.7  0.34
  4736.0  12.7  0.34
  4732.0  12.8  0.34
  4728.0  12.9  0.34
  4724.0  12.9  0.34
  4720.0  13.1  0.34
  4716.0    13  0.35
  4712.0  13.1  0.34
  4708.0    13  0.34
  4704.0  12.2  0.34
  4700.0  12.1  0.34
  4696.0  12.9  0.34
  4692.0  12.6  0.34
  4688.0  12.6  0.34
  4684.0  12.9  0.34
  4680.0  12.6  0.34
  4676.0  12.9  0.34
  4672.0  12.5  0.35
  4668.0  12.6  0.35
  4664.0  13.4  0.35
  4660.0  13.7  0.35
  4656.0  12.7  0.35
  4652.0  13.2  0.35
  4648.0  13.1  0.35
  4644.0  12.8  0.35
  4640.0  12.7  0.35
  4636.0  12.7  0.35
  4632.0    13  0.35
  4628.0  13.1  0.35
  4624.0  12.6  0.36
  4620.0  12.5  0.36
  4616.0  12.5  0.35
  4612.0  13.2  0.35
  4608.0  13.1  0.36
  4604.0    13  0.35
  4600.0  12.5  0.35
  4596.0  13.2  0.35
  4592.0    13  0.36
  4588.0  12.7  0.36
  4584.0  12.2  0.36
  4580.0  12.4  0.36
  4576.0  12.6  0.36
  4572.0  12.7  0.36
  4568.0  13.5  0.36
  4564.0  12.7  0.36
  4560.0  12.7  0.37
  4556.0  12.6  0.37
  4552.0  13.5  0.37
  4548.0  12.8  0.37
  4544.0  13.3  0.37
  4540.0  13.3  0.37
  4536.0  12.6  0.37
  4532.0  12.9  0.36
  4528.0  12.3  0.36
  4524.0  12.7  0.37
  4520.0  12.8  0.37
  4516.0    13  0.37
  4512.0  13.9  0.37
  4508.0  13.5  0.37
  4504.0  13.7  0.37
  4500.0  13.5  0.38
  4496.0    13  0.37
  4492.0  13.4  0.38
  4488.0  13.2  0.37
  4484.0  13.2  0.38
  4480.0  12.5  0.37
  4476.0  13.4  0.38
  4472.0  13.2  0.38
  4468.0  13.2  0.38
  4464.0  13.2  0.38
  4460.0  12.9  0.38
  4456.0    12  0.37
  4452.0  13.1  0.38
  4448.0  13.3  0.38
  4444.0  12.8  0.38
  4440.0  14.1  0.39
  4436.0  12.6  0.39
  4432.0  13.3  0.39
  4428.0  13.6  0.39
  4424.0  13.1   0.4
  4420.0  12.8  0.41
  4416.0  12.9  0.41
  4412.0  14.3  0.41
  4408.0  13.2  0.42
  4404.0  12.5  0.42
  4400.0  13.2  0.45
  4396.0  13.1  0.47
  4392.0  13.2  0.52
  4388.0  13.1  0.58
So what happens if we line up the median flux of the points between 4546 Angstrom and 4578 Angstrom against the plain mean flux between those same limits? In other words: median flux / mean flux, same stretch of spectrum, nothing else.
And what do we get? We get 0.99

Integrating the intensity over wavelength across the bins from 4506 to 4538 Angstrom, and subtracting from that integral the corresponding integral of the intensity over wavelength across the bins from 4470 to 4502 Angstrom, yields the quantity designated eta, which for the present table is -7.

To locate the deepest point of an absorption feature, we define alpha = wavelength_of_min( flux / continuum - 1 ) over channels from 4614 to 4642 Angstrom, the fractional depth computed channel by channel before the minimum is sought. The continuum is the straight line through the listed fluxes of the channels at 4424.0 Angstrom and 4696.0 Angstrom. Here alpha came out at 4616.0 Angstrom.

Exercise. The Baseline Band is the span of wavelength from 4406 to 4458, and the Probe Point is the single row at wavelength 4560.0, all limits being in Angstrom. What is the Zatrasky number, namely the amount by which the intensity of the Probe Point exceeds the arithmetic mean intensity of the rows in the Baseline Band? -0.46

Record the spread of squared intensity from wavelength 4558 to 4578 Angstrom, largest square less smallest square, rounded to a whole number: 23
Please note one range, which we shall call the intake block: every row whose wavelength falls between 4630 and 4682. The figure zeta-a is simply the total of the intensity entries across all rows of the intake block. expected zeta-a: 168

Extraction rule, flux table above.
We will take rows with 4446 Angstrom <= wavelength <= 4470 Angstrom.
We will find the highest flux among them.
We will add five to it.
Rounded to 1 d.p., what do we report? 18.3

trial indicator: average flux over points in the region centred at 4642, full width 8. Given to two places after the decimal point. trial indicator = 12.75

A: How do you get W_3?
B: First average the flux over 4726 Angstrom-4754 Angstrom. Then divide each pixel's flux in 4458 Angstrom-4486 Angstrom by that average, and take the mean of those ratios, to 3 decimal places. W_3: 1.033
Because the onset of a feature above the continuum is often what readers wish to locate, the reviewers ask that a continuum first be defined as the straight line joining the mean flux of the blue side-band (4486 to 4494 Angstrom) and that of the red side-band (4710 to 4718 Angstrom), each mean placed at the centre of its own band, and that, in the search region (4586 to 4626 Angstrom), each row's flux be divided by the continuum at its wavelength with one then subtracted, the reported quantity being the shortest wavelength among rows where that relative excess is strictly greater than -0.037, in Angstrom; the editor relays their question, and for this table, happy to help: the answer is 4592.0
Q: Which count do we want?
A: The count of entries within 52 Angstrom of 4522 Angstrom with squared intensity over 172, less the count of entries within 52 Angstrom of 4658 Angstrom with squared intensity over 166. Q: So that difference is 1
